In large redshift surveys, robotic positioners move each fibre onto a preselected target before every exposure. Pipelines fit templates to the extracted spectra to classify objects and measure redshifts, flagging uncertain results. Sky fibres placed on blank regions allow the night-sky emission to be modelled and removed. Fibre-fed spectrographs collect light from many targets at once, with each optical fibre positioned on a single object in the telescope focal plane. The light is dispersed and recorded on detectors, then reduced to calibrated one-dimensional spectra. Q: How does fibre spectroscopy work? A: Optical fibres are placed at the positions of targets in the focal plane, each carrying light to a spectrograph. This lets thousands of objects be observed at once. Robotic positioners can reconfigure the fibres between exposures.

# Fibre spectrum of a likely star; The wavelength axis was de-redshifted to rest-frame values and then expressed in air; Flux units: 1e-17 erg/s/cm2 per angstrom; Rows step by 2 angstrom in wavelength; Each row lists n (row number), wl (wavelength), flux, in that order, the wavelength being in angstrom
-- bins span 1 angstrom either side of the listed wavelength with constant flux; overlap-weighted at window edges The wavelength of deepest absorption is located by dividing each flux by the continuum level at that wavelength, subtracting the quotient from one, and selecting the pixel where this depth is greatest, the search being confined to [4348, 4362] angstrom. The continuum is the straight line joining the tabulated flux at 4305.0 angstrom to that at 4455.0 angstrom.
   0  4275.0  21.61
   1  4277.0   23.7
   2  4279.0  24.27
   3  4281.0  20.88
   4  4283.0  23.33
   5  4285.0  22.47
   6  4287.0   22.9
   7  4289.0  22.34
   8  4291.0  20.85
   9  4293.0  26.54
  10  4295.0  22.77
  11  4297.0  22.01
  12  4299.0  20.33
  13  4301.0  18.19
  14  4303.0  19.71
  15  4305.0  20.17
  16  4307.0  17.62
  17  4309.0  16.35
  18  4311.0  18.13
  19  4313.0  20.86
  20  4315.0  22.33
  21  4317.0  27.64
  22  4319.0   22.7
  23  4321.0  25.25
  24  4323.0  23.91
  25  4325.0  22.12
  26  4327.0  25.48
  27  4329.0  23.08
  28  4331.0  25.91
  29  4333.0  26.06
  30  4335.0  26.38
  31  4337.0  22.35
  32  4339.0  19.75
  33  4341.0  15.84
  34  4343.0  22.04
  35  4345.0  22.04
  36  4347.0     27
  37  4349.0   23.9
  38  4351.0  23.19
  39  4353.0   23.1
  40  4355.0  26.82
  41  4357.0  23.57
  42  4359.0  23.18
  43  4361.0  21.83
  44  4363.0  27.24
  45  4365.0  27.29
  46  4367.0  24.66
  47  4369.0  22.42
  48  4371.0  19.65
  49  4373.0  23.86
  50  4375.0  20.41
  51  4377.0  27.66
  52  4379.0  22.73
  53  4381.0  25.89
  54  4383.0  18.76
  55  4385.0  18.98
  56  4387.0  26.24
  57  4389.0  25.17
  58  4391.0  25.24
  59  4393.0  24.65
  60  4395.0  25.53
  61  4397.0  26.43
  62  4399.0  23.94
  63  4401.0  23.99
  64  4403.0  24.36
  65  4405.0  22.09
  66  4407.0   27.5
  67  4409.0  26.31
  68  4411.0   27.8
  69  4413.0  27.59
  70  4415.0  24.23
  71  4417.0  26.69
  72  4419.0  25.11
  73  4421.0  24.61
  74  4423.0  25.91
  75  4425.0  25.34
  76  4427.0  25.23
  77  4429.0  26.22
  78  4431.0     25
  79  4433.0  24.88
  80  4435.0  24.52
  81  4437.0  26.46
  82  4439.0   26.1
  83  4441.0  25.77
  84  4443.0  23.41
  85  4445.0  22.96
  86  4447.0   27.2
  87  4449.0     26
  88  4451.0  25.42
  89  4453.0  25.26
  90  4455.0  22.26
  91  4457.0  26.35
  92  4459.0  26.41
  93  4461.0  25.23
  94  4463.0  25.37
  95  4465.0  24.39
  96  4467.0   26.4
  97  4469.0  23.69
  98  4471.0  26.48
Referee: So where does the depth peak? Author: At 4361.0 angstrom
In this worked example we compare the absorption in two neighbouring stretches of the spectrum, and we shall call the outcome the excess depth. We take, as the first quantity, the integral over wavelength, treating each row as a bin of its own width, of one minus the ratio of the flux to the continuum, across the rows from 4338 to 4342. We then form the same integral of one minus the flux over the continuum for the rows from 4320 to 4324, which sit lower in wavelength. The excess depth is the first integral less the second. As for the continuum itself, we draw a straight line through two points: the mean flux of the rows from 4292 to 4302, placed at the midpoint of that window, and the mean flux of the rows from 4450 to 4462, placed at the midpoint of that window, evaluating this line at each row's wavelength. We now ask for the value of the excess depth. 1.26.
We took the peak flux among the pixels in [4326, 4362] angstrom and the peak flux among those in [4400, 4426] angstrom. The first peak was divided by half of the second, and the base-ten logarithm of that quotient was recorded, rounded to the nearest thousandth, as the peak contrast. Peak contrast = 0.288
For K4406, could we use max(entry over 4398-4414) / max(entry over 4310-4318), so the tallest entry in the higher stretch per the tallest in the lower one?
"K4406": 1.01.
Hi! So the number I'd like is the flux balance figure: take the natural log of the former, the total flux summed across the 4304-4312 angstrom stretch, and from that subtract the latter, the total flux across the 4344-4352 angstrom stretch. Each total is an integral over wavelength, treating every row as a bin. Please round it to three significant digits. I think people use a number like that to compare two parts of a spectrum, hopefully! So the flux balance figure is -187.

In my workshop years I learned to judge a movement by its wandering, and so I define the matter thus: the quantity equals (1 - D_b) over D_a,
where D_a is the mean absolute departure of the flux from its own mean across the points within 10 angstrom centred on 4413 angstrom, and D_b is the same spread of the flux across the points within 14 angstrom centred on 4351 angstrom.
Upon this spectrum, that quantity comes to -0.5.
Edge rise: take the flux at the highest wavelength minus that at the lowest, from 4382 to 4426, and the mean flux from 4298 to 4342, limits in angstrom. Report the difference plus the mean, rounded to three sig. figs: 28.4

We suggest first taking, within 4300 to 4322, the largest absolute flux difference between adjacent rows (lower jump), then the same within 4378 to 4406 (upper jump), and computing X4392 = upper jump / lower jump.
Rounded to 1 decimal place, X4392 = 1.4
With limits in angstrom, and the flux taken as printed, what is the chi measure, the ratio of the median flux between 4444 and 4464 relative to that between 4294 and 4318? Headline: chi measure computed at 1.25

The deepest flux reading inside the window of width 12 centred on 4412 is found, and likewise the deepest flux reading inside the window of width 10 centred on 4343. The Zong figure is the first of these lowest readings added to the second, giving 40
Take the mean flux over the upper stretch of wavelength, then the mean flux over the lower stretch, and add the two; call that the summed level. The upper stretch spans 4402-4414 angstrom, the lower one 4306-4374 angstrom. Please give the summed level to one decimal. 49.0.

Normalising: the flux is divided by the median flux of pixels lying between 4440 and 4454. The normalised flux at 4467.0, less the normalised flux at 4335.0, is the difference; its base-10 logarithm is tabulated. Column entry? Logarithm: -3.10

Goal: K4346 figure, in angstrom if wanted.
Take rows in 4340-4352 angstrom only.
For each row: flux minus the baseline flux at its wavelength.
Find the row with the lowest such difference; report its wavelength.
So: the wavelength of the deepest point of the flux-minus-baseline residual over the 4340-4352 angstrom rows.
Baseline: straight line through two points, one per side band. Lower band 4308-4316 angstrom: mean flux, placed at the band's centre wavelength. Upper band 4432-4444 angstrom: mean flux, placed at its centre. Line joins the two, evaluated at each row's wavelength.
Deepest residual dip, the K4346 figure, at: 4341.0 angstrom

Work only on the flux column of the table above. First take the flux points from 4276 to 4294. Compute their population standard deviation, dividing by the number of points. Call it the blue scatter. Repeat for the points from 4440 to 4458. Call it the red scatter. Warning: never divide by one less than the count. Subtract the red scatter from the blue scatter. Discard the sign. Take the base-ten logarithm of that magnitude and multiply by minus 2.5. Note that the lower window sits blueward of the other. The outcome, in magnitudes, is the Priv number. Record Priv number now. 3.0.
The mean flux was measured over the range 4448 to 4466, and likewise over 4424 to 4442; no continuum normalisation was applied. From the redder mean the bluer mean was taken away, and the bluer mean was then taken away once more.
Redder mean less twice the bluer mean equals -26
